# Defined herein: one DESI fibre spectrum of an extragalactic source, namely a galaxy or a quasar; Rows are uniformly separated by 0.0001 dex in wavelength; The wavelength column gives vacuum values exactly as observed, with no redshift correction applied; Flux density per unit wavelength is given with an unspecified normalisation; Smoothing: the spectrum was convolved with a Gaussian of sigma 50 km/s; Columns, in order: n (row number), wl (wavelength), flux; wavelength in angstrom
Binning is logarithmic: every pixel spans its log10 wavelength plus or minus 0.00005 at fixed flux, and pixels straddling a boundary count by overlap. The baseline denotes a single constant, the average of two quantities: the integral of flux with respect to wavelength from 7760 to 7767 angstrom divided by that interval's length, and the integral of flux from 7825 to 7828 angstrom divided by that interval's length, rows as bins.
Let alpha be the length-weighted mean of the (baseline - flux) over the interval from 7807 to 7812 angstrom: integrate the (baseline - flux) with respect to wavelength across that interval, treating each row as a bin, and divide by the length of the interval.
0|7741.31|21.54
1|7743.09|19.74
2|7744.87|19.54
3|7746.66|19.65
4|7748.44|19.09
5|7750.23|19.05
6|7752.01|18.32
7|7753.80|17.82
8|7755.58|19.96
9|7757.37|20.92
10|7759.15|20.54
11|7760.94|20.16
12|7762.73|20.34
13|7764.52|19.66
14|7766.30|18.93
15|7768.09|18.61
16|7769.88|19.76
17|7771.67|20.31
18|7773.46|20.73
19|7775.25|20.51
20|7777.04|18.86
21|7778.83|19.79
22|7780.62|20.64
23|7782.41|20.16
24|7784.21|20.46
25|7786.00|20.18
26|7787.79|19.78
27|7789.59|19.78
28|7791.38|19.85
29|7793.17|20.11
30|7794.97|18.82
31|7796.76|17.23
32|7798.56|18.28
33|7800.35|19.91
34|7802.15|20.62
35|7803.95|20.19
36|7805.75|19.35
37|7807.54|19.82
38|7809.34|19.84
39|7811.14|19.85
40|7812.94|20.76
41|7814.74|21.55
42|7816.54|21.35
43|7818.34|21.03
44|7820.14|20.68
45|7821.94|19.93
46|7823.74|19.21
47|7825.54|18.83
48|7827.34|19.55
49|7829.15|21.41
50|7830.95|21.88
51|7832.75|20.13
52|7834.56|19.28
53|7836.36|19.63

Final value -0.3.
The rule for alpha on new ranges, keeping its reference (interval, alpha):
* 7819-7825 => -0.4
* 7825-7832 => -1.0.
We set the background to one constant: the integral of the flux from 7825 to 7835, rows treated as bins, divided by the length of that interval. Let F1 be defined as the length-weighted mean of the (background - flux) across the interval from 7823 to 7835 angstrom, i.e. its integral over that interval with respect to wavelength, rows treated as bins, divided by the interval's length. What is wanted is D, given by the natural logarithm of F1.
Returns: -1.7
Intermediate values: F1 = 0.2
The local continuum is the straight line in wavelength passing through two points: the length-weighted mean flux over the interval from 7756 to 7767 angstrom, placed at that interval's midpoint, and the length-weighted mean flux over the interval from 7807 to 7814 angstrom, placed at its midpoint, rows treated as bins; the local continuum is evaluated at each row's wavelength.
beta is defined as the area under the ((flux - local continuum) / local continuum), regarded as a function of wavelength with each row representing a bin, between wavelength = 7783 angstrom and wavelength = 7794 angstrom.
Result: -0.04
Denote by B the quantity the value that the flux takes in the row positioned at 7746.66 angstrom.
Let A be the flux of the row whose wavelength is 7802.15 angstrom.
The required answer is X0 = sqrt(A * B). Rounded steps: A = 20.62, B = 19.65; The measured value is 20.1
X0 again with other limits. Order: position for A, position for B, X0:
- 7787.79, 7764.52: 19.7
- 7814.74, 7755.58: 20.7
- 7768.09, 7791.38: 19.2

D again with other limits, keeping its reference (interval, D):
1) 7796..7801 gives 0.6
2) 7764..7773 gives -0.3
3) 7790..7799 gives 0.3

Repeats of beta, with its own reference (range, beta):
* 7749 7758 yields -0.43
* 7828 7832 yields 0.27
